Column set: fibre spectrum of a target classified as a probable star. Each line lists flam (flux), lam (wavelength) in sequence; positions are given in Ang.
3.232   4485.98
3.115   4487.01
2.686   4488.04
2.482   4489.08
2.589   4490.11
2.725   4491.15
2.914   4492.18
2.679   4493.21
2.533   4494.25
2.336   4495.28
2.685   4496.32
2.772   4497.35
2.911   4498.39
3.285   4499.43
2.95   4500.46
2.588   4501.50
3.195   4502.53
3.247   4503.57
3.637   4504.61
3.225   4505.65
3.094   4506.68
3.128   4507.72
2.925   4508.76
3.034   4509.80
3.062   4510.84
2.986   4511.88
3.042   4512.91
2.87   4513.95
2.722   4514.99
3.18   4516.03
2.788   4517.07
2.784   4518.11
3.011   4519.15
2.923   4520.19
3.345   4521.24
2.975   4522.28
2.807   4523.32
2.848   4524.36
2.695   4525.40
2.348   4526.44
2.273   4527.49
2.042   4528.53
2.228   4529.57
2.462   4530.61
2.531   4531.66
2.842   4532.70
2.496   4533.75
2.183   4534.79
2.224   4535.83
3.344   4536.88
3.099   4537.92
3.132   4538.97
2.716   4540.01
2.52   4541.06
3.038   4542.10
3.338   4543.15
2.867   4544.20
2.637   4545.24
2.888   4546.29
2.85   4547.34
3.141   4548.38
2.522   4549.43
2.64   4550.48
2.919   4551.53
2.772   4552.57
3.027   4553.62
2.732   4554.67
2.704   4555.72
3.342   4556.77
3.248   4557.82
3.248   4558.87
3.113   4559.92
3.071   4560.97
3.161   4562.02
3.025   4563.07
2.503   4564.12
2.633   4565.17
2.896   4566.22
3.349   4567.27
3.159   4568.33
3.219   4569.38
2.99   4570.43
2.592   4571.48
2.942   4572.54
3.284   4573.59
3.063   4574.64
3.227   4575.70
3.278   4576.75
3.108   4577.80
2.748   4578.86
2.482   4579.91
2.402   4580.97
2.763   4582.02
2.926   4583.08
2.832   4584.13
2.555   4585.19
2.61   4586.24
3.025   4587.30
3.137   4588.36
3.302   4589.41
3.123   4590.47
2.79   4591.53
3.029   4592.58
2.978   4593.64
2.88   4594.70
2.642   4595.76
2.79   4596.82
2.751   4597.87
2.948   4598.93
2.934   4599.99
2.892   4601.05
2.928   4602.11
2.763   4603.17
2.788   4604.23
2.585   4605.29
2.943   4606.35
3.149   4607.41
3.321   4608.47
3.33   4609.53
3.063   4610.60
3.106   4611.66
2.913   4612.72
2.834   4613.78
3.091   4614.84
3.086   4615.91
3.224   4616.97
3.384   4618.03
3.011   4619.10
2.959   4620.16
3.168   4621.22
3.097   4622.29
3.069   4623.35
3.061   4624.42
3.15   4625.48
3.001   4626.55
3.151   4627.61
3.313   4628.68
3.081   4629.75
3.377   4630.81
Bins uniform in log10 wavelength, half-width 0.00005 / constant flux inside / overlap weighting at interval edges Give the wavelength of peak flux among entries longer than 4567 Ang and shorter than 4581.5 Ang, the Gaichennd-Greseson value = 4567.27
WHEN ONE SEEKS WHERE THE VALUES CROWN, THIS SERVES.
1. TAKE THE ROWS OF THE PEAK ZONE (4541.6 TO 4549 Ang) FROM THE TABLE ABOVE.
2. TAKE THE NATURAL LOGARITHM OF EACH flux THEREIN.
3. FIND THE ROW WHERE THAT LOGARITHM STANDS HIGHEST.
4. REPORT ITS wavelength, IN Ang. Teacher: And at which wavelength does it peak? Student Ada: 4543.15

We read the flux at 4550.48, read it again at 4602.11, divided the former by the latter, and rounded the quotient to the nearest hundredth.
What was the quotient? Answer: 0.90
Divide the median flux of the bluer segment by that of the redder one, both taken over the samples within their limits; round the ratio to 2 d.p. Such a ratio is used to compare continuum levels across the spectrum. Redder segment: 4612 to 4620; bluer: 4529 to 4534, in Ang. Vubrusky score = 0.81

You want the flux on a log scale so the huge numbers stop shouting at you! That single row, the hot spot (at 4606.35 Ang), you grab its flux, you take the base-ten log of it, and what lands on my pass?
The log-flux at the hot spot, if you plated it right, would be 0.469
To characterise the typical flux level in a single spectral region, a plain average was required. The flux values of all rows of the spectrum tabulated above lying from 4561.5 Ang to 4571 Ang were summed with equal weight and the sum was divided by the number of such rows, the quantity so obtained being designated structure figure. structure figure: 2.99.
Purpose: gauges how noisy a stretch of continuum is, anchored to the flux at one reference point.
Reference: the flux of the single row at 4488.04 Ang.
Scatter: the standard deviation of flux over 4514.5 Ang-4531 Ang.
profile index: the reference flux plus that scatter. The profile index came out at 3.0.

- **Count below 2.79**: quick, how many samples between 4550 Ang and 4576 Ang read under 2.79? 7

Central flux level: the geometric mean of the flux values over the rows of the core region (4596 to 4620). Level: 2.99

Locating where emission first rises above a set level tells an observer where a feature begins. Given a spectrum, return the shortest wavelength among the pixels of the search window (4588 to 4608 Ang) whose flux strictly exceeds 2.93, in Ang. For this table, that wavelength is 4588.36 Ang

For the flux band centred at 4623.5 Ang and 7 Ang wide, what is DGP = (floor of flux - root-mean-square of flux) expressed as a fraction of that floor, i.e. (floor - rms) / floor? -0.039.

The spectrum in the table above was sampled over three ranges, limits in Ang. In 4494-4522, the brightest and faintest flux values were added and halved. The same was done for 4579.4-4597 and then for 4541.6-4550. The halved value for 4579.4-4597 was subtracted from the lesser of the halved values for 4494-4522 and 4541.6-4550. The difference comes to 0.08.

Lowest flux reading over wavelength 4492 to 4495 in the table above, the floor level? 2.533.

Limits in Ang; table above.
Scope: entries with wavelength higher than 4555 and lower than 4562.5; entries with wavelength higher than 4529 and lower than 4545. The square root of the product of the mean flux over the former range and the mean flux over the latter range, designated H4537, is 2.92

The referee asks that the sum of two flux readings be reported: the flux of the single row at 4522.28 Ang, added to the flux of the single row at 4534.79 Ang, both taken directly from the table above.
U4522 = 5.2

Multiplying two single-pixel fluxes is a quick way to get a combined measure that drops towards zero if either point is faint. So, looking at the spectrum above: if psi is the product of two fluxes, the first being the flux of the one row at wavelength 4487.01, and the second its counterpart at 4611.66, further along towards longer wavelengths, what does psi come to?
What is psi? 9.7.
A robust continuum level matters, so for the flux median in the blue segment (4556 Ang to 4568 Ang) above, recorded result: 3.11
